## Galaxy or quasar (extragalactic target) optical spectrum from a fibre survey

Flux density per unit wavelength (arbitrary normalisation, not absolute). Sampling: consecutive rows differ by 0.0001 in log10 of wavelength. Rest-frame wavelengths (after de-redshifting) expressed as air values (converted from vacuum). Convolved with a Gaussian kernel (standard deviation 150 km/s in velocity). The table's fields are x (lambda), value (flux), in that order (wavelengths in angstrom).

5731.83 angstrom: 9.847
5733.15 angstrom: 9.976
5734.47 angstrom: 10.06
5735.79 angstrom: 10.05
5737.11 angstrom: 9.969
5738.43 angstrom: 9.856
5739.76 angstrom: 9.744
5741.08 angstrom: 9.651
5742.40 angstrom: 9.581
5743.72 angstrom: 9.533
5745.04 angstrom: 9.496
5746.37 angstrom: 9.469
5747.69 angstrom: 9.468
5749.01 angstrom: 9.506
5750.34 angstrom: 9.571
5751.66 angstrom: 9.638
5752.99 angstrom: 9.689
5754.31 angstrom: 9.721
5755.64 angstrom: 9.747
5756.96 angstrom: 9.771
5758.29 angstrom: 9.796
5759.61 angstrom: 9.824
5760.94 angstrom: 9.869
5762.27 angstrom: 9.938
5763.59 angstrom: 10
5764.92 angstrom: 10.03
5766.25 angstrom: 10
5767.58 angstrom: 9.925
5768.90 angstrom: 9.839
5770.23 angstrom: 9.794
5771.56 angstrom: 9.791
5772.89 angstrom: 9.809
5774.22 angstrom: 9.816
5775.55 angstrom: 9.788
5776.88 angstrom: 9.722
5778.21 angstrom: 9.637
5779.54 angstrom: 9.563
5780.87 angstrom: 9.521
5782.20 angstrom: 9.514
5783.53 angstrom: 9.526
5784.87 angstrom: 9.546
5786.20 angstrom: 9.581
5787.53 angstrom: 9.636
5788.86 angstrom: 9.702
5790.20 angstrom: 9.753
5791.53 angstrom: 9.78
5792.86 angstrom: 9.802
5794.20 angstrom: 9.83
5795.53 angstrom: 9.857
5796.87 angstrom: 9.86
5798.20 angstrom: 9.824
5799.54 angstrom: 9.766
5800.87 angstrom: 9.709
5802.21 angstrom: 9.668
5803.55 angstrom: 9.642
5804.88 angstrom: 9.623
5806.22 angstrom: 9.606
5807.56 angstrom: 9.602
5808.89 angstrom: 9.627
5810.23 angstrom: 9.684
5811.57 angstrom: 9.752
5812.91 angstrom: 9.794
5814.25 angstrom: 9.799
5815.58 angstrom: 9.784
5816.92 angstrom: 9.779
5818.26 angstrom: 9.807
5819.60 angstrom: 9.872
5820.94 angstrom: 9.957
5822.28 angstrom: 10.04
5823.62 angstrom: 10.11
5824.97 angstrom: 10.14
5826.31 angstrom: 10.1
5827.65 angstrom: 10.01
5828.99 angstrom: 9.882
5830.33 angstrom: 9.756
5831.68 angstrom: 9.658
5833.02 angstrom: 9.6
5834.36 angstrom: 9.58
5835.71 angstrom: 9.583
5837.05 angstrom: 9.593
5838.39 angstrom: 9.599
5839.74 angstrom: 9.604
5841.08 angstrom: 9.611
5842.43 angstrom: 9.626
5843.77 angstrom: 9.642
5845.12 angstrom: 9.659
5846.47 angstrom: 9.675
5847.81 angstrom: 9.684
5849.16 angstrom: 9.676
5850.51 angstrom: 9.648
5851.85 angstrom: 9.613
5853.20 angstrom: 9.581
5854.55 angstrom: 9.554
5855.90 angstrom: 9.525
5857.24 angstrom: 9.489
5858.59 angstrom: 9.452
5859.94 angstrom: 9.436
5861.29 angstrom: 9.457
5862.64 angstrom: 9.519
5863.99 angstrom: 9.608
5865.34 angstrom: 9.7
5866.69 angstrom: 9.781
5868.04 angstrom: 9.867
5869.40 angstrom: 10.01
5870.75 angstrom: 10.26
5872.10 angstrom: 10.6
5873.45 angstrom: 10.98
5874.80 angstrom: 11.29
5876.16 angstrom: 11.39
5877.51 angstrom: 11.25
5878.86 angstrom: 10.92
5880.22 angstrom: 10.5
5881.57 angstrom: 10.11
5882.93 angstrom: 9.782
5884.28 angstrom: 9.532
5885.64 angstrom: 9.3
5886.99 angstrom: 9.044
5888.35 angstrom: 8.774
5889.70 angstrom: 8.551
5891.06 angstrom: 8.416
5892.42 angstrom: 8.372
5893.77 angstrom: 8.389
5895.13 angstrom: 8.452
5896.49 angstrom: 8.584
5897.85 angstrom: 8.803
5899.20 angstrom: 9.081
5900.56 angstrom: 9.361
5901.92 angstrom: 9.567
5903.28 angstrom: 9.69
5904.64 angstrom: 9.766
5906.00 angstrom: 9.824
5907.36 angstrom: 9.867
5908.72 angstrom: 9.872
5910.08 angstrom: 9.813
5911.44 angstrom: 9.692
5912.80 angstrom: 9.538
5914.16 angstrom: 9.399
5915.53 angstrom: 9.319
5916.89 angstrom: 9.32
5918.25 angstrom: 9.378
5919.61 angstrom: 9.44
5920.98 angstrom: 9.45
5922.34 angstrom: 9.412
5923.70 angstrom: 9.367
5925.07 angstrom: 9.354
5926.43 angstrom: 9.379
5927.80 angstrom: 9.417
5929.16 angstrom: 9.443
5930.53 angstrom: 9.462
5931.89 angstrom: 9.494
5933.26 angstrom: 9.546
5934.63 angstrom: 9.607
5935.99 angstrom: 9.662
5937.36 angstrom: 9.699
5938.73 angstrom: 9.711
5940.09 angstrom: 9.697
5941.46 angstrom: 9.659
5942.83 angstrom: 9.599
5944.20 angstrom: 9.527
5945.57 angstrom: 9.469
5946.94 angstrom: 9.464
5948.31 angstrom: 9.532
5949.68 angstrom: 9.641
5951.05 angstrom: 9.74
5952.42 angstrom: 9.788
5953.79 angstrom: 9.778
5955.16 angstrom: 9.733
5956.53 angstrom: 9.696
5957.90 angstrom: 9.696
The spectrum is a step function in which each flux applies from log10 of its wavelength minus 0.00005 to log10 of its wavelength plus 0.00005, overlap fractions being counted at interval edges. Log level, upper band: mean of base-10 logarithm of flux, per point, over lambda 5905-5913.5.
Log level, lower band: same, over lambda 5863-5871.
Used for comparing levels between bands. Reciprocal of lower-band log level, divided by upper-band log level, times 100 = 102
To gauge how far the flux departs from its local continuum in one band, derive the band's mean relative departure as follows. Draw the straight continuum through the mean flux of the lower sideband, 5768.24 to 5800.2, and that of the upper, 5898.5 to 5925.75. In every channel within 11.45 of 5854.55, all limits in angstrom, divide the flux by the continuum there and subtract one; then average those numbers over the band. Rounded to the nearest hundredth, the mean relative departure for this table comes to 0.00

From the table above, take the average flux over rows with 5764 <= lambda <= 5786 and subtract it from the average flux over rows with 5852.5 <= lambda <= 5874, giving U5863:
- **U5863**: 0.06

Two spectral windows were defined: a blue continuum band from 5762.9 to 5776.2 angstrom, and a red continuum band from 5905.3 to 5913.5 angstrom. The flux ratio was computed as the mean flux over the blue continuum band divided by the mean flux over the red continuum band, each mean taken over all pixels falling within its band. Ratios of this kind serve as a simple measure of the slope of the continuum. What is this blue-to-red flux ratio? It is 1.011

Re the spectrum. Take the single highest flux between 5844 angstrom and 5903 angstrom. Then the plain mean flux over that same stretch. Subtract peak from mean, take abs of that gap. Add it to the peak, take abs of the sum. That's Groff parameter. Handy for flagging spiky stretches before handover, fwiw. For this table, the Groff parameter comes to 13.1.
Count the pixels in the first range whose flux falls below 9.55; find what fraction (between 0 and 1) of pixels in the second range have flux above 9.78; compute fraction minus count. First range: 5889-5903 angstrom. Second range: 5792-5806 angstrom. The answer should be -8.5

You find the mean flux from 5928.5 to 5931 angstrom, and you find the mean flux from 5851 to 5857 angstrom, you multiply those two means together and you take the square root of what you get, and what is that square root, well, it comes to 9.51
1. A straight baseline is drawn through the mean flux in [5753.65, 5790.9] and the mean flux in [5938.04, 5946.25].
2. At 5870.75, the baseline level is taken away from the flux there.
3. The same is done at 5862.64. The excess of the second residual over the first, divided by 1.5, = -0.50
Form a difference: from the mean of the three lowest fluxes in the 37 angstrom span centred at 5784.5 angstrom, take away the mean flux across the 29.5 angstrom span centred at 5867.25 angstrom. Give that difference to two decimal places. -0.58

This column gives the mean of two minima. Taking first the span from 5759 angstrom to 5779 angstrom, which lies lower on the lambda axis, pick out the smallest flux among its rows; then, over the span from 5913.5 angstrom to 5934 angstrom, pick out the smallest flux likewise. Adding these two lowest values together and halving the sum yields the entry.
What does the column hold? 9.48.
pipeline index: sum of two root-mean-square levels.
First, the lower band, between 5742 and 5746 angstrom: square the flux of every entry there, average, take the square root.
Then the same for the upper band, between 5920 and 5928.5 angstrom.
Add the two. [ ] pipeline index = 18.9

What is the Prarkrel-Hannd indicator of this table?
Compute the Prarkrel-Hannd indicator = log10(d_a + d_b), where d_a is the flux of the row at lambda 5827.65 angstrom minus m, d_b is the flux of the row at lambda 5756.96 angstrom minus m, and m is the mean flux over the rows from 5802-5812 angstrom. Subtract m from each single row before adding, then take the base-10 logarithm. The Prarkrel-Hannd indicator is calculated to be -0.3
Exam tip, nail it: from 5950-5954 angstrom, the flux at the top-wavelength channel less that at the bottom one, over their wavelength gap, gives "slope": 0.014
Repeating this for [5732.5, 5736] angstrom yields 0.028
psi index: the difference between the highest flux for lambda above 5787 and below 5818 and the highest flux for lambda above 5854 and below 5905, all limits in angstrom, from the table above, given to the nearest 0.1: -1.5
